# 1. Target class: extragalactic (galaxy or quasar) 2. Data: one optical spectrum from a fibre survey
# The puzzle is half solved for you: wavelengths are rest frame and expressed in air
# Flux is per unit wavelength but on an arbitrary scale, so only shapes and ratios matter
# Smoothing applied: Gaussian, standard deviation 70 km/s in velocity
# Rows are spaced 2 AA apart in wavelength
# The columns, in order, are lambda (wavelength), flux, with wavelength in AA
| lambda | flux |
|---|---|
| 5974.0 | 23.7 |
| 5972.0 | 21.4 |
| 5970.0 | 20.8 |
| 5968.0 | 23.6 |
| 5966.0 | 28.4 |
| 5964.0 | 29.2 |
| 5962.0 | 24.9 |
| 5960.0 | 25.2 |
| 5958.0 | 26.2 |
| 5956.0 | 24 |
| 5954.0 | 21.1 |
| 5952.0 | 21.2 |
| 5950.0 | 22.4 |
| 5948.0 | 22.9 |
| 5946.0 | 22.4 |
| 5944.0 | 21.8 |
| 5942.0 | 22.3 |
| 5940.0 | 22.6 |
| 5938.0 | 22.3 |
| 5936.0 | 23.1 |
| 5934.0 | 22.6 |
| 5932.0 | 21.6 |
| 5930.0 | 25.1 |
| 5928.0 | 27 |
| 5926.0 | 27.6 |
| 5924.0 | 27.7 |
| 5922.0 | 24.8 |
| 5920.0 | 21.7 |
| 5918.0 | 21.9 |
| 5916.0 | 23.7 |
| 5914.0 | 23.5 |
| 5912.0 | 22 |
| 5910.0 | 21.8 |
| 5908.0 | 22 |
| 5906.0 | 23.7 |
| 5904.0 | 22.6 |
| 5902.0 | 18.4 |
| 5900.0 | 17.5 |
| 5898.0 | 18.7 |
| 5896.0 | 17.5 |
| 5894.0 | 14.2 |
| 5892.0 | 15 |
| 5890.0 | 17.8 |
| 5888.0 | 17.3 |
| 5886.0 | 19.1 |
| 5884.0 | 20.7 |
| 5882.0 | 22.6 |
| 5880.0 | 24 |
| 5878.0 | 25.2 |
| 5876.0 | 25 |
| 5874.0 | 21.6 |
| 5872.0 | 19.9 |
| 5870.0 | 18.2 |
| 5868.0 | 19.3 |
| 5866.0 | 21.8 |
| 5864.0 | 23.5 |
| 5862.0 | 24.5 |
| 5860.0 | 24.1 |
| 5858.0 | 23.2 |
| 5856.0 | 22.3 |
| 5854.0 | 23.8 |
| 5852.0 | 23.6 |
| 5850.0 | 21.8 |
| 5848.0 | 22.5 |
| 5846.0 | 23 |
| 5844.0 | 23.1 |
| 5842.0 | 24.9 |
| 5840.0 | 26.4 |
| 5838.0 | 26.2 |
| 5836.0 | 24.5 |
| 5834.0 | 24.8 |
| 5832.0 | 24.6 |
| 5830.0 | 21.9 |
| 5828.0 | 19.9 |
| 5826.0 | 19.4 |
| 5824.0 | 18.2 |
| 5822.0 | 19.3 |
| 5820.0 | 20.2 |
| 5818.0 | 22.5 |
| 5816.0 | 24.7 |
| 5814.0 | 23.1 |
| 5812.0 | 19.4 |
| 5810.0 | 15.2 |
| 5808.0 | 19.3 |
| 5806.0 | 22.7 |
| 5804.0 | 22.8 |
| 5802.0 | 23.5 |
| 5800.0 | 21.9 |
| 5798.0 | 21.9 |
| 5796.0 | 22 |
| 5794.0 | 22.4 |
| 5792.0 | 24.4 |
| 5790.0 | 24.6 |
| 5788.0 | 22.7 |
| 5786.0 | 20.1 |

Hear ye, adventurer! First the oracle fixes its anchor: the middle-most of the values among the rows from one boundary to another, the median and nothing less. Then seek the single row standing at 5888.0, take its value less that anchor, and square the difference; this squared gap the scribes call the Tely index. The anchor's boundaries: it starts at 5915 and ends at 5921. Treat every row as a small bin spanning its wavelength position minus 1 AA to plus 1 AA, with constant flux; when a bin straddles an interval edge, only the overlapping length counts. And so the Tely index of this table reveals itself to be 21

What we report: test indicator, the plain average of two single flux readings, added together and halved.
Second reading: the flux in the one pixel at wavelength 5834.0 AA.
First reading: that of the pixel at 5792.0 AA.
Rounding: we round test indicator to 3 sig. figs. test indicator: 24.6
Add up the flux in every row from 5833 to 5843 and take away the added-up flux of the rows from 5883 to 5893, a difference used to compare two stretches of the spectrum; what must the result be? 37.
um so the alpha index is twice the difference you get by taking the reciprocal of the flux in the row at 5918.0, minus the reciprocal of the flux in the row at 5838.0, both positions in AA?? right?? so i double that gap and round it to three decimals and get 0.015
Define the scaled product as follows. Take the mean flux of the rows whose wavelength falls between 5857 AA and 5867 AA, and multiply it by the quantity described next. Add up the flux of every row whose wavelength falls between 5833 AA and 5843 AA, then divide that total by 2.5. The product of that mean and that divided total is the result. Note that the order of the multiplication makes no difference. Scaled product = 1188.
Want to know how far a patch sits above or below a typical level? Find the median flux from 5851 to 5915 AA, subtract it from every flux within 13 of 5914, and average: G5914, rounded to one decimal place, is 1.3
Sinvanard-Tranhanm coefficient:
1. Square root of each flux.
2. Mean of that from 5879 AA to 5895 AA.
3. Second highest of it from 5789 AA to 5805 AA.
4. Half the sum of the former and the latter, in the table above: 4.63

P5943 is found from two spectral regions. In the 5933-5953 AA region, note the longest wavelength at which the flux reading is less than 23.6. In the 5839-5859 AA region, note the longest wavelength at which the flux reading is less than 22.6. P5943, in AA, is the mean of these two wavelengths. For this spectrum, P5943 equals 5904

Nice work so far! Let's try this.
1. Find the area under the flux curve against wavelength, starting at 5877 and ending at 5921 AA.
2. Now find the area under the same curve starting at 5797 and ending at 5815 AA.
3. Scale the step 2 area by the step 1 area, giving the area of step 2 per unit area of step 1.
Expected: 0.42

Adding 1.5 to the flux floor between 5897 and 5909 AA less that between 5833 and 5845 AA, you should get -4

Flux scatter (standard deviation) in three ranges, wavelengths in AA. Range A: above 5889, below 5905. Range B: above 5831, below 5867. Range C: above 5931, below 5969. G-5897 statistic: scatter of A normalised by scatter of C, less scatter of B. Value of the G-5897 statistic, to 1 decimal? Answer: -0.2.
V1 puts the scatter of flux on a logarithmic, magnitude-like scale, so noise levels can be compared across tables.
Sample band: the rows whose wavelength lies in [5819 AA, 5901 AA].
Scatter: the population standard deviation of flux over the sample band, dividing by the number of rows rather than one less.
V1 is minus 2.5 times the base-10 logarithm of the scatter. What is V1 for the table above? -1.2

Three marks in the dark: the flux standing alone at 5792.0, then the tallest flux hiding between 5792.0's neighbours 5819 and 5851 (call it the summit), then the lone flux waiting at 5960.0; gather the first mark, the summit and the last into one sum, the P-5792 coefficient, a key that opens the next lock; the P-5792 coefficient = 76.0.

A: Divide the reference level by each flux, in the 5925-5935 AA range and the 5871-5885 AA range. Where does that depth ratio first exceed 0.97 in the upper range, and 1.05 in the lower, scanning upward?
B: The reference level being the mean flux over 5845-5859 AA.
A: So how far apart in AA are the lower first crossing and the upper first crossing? 60 AA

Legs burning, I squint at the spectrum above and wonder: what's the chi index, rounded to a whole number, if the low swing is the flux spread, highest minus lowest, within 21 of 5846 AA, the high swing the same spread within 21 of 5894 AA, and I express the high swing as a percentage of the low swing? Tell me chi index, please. 157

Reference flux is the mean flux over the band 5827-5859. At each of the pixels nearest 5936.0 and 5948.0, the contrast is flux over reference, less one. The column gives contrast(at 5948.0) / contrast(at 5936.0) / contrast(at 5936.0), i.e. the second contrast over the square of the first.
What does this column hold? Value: -80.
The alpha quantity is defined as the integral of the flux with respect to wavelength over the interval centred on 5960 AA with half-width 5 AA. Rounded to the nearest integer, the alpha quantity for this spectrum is 259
